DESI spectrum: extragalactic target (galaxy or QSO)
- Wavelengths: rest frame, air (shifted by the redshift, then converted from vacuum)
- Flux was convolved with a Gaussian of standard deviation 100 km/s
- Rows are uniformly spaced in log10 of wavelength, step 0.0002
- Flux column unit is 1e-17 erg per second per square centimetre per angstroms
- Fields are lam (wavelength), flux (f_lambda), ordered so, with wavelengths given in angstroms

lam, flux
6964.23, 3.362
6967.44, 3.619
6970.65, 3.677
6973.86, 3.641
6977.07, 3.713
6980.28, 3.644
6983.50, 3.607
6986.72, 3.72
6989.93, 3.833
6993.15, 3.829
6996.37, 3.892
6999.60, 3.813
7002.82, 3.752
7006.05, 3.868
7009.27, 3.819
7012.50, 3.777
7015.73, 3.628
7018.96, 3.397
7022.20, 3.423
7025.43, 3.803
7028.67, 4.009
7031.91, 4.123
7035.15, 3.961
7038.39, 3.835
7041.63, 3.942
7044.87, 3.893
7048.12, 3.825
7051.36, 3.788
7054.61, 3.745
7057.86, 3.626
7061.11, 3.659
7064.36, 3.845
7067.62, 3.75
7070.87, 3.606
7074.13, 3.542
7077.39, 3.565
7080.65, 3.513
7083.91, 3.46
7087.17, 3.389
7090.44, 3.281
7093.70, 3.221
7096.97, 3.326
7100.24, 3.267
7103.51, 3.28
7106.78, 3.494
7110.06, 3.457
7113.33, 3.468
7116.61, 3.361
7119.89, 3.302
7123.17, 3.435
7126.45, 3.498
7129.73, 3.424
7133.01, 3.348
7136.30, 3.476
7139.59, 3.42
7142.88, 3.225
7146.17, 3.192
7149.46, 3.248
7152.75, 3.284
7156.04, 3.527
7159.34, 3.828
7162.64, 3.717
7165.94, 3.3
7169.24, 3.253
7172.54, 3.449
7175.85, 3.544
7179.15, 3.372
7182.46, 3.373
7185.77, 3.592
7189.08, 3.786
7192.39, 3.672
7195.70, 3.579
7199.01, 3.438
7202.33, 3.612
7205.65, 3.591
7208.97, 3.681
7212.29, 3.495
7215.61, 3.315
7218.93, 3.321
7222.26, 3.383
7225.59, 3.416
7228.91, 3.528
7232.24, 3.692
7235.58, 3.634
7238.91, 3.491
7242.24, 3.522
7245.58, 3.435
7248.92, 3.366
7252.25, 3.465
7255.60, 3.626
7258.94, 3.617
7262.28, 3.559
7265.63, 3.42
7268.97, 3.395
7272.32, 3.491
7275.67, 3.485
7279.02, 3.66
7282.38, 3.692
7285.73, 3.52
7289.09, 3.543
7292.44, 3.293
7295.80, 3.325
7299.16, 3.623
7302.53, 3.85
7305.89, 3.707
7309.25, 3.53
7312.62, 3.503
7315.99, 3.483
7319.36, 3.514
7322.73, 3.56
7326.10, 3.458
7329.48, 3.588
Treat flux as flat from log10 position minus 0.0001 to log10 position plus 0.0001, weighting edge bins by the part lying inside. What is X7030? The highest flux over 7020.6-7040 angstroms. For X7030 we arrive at 4.123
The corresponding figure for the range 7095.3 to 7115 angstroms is 3.494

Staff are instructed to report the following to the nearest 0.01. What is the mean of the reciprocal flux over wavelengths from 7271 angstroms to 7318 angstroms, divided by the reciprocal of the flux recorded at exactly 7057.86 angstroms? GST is 1.02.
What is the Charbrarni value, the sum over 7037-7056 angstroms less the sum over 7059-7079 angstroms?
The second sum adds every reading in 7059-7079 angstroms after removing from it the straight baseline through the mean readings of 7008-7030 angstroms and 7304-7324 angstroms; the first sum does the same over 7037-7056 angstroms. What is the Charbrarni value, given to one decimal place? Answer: 1.0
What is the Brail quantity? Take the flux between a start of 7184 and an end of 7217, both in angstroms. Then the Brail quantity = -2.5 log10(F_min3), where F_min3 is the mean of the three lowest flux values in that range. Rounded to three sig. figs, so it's -1.33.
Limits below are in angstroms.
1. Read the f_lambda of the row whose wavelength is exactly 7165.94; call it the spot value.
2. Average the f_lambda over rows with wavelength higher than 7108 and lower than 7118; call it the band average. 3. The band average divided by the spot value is 1.04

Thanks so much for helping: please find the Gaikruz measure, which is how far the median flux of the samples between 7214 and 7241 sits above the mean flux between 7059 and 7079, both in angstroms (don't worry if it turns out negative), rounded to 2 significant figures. -0.21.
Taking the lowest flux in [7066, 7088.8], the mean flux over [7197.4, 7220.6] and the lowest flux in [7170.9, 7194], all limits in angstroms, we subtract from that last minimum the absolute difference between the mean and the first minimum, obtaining 3.27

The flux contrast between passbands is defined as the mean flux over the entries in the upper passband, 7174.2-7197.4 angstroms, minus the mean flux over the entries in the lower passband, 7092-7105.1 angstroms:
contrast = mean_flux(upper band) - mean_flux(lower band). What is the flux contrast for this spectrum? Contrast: 0.3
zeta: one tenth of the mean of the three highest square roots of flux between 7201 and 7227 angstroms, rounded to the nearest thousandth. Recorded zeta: 0.190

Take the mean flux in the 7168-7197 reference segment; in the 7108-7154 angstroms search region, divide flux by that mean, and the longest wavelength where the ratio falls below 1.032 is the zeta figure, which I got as 7152.75 angstroms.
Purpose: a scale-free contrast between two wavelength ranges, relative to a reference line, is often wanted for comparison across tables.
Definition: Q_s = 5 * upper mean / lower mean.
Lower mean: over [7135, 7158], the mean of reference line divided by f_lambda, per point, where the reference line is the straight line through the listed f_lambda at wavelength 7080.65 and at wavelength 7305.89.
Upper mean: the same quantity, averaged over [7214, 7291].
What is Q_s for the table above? 4.89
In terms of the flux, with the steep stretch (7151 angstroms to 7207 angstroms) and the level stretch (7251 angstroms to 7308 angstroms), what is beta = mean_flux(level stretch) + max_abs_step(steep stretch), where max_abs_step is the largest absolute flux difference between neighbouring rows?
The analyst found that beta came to 3.96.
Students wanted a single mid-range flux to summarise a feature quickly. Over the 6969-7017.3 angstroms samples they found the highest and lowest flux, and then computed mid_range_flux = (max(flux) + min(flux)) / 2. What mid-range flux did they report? 3.75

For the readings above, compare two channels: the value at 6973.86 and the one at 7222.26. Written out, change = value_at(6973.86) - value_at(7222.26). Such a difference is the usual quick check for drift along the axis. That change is 0.26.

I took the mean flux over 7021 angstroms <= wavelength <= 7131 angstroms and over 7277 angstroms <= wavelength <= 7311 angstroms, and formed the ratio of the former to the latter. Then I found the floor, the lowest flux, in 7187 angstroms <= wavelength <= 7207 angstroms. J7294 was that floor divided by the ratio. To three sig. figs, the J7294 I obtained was 3.42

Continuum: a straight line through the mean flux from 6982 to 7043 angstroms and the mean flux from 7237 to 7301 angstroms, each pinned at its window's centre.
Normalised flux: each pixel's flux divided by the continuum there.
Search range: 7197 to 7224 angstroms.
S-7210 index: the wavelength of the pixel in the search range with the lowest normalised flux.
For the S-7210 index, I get 7215.61 angstroms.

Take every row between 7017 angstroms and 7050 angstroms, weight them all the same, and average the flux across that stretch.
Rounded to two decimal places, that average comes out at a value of 3.82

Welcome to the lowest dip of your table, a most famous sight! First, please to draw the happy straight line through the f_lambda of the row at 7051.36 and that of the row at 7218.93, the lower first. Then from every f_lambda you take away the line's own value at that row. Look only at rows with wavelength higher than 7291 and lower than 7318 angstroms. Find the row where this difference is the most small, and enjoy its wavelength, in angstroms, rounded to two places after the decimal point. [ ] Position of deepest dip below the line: 7292.44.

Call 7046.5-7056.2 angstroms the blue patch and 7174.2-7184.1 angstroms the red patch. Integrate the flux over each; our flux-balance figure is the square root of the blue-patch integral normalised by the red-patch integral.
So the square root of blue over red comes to 1.04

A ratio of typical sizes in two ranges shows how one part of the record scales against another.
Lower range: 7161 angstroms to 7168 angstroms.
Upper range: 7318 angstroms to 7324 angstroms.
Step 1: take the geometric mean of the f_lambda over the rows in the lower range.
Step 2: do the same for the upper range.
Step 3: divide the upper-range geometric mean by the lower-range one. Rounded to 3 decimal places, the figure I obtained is 1.010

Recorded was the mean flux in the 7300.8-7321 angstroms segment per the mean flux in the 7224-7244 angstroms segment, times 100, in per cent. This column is 101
